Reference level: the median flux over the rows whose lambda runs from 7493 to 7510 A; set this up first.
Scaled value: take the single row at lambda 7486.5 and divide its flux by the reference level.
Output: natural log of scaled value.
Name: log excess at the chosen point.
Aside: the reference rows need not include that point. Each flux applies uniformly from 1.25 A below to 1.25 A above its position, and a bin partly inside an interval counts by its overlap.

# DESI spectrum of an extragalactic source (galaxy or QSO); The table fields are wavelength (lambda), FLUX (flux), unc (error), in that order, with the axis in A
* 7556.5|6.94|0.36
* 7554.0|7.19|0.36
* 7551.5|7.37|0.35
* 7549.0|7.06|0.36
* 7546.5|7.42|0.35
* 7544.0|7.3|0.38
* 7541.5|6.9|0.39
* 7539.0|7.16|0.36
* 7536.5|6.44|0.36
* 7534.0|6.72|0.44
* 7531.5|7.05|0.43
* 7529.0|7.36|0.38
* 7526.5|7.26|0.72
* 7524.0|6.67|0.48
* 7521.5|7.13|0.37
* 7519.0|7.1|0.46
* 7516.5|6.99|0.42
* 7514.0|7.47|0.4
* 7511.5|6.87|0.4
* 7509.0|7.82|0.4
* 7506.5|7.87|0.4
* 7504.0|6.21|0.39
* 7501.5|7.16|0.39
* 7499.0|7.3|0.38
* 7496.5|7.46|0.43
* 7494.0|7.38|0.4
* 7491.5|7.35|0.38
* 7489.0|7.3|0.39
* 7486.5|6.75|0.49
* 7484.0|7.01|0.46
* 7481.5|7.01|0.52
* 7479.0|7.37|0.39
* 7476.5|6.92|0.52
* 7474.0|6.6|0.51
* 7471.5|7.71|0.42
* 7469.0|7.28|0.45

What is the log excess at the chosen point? -0.089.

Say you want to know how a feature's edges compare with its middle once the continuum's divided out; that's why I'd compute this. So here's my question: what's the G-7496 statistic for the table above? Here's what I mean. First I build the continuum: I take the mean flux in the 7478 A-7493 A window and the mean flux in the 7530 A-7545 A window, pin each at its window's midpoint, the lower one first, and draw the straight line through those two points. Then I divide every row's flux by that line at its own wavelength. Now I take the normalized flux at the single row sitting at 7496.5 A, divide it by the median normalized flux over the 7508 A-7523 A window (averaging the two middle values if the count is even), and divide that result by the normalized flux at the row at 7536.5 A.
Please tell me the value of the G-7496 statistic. 1.11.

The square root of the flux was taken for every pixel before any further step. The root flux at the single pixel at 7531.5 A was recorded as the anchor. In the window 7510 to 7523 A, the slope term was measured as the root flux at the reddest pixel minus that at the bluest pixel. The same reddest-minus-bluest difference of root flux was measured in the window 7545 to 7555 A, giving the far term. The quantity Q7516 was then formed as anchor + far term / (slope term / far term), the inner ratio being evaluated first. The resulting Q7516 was 2.69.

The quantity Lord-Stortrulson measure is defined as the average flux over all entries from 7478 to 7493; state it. 7.13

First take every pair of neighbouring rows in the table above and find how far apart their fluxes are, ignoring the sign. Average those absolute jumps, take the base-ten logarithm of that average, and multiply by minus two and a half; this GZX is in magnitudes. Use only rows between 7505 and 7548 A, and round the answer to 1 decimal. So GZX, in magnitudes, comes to 1.1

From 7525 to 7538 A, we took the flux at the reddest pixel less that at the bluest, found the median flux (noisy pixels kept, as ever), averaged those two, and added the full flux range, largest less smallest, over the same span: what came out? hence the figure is 4.0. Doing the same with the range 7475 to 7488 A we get 4.0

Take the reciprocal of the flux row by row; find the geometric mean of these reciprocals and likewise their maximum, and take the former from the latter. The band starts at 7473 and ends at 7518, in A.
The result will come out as 0.021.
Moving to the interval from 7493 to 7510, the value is 0.024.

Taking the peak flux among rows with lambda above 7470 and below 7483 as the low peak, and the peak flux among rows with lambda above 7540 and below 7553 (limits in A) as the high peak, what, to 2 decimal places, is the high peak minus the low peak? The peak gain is -0.29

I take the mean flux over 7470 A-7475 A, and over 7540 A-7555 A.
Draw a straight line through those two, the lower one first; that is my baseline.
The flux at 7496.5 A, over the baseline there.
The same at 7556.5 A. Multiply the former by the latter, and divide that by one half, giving 2.00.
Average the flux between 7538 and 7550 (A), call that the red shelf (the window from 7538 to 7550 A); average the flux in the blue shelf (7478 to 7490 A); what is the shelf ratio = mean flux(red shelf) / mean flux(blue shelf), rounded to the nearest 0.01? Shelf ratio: 1.01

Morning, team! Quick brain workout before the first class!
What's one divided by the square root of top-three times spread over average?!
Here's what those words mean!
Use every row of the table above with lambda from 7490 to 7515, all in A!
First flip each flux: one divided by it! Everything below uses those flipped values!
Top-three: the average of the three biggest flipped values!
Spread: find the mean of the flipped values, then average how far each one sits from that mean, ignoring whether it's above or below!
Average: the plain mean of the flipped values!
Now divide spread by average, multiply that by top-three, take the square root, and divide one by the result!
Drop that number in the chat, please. 11.9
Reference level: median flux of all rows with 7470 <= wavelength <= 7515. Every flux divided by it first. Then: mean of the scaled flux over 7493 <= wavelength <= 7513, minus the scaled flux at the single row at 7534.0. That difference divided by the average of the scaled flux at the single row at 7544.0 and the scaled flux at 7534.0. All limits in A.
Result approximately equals 0.08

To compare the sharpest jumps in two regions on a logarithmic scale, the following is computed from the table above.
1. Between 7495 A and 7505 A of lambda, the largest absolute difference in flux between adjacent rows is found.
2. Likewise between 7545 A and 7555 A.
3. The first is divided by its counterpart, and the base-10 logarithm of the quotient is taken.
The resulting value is 0.42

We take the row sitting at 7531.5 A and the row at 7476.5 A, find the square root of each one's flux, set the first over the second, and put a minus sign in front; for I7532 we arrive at -1.009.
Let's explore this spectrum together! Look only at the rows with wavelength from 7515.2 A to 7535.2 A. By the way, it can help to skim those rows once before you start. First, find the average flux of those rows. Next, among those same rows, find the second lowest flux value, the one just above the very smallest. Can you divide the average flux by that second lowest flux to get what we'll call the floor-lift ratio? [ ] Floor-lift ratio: 1.047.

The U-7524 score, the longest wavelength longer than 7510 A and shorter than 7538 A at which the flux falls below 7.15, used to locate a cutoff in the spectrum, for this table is 7536.5 A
